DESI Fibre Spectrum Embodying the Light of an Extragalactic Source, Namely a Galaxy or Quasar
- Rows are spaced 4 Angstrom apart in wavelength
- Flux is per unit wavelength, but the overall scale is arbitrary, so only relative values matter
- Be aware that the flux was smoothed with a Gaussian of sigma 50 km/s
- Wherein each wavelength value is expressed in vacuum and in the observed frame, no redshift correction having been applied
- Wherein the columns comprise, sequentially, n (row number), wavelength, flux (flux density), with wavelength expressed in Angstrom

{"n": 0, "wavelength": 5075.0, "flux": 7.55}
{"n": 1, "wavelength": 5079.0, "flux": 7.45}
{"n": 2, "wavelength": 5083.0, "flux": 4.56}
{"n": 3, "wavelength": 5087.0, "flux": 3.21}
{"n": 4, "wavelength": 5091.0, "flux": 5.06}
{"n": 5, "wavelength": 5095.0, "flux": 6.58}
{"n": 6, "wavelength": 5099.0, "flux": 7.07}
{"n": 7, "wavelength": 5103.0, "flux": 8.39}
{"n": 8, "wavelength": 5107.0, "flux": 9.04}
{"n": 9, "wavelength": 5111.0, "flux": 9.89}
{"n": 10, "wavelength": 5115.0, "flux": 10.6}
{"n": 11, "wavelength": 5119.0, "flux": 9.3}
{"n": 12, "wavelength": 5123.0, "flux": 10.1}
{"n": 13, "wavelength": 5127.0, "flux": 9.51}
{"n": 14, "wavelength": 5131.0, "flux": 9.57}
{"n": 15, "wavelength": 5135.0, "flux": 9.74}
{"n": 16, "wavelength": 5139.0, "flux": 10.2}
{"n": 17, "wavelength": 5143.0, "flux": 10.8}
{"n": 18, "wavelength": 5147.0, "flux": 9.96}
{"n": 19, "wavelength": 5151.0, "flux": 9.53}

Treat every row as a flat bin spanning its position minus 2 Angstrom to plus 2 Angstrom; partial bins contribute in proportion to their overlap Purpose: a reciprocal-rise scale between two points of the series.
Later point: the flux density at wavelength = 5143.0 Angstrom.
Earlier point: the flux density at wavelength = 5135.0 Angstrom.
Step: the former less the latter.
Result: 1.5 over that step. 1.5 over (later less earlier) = 1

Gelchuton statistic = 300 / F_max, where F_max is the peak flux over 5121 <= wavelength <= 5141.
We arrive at 29.4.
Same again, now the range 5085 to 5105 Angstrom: 35.8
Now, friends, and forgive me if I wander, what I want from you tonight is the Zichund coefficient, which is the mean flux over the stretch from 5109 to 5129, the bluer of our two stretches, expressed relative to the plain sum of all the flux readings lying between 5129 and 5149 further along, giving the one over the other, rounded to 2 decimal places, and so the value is 0.20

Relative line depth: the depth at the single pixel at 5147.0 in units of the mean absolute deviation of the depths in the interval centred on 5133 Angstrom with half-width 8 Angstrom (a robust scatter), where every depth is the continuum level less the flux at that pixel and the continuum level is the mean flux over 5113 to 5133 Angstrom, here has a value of -0.6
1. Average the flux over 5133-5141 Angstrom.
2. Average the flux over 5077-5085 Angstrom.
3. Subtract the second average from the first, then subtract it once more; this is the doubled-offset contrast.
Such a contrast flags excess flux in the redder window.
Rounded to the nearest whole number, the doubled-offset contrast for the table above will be -2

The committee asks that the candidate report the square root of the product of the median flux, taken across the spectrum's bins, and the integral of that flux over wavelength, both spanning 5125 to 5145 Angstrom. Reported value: 44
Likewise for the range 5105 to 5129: 48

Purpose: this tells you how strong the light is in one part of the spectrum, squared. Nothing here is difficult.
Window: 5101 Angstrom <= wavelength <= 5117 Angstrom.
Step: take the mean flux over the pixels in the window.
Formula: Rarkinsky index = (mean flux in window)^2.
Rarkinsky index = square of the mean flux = 90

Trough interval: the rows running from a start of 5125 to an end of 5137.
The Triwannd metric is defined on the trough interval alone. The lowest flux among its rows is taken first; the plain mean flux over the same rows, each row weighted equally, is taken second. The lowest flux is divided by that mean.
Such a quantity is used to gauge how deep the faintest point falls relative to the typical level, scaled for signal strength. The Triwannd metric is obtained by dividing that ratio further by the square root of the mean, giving 0.319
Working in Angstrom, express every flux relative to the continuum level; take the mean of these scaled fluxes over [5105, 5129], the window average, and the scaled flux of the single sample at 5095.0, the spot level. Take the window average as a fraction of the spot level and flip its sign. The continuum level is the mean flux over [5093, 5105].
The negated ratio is -1.48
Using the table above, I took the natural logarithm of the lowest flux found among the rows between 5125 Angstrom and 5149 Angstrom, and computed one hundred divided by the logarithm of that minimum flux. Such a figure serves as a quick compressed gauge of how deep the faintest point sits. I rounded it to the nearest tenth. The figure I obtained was 44.4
